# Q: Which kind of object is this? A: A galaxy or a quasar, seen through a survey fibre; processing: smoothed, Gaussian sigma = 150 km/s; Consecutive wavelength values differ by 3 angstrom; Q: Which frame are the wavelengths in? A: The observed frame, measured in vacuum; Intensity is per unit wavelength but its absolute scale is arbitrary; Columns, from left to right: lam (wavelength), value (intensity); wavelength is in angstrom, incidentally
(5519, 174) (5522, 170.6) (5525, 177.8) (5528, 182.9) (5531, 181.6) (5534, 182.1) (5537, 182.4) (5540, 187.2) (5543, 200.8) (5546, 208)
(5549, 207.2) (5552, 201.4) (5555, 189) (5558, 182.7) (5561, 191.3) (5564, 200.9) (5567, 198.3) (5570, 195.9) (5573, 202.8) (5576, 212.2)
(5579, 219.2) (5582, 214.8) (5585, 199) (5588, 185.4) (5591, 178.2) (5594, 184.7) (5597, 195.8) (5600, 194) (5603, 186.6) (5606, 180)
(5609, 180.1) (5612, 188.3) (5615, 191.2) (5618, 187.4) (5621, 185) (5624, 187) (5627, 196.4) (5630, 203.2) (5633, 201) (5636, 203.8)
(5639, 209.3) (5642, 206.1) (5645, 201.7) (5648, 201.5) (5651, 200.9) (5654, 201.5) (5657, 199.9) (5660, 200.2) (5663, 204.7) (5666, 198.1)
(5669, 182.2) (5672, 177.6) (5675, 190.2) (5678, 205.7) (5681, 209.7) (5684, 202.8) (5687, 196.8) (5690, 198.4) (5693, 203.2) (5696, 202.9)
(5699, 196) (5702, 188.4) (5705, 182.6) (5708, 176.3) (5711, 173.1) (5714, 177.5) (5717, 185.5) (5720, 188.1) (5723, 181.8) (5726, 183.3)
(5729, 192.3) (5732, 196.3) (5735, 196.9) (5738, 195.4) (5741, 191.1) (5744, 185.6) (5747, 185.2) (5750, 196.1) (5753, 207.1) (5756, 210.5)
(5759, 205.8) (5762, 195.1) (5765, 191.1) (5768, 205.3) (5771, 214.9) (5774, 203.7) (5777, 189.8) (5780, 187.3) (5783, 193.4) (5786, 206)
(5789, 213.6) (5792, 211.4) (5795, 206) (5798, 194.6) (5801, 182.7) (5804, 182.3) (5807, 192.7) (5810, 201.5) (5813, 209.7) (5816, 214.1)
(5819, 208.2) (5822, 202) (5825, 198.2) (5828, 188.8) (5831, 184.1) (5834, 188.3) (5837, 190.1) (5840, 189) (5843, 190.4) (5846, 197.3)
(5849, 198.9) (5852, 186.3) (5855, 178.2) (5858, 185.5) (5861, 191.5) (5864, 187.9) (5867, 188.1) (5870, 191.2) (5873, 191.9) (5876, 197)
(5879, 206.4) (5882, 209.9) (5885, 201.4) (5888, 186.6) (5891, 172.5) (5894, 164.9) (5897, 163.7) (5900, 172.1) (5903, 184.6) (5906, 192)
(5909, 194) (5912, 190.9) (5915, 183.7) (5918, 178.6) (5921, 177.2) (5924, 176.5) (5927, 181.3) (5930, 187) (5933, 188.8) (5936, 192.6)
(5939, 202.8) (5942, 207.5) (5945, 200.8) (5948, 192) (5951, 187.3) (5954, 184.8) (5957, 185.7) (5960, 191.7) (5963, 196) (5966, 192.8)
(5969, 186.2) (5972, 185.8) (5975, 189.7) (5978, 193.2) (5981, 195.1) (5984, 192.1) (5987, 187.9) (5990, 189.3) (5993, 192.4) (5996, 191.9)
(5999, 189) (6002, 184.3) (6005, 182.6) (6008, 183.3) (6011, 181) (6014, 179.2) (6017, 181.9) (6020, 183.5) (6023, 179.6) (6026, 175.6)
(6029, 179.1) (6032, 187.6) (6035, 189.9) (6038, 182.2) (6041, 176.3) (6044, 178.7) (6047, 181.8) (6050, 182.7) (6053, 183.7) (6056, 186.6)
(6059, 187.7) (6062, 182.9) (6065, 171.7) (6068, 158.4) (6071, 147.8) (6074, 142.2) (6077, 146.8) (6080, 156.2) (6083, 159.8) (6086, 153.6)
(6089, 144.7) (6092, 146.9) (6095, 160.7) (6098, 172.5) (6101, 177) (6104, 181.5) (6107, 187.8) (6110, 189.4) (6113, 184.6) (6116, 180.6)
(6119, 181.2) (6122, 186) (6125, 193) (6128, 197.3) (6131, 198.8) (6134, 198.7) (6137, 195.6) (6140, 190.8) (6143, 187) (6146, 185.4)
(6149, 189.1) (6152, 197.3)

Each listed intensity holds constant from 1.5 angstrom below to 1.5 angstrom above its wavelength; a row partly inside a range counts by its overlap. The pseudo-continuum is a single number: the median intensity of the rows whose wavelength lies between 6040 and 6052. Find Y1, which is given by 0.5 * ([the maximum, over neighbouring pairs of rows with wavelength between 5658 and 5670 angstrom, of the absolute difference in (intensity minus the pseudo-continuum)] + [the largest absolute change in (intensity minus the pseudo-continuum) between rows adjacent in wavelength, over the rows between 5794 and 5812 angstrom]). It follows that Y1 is 13.9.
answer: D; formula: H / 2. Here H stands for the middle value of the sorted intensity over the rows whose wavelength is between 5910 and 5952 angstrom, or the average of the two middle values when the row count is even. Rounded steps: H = 188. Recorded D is 94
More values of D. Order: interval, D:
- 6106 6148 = 94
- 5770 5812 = 99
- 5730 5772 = 98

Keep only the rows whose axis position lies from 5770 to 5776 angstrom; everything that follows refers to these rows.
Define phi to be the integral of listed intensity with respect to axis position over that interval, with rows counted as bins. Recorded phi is 1243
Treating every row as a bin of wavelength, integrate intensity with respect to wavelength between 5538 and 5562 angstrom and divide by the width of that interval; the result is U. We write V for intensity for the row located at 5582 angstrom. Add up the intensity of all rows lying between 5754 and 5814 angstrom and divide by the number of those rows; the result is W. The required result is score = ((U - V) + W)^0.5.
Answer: 13.4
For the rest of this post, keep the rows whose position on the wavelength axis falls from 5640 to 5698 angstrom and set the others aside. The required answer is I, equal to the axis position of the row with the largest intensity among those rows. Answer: 5681 angstrom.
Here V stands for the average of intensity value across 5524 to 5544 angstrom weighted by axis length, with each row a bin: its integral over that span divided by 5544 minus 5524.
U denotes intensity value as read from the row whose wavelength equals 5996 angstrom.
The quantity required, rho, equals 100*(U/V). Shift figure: 104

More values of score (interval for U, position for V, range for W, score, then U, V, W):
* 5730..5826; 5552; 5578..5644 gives 13.9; 199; 201.4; 194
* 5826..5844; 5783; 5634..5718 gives 13.8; 189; 193.4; 196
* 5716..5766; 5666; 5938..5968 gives 13.8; 193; 198.1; 194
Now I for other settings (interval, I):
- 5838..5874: 5849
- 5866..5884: 5882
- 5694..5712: 5696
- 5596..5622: 5597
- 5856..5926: 5882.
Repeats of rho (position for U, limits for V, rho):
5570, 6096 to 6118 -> 108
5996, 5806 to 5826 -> 94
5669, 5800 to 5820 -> 92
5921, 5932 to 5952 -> 90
